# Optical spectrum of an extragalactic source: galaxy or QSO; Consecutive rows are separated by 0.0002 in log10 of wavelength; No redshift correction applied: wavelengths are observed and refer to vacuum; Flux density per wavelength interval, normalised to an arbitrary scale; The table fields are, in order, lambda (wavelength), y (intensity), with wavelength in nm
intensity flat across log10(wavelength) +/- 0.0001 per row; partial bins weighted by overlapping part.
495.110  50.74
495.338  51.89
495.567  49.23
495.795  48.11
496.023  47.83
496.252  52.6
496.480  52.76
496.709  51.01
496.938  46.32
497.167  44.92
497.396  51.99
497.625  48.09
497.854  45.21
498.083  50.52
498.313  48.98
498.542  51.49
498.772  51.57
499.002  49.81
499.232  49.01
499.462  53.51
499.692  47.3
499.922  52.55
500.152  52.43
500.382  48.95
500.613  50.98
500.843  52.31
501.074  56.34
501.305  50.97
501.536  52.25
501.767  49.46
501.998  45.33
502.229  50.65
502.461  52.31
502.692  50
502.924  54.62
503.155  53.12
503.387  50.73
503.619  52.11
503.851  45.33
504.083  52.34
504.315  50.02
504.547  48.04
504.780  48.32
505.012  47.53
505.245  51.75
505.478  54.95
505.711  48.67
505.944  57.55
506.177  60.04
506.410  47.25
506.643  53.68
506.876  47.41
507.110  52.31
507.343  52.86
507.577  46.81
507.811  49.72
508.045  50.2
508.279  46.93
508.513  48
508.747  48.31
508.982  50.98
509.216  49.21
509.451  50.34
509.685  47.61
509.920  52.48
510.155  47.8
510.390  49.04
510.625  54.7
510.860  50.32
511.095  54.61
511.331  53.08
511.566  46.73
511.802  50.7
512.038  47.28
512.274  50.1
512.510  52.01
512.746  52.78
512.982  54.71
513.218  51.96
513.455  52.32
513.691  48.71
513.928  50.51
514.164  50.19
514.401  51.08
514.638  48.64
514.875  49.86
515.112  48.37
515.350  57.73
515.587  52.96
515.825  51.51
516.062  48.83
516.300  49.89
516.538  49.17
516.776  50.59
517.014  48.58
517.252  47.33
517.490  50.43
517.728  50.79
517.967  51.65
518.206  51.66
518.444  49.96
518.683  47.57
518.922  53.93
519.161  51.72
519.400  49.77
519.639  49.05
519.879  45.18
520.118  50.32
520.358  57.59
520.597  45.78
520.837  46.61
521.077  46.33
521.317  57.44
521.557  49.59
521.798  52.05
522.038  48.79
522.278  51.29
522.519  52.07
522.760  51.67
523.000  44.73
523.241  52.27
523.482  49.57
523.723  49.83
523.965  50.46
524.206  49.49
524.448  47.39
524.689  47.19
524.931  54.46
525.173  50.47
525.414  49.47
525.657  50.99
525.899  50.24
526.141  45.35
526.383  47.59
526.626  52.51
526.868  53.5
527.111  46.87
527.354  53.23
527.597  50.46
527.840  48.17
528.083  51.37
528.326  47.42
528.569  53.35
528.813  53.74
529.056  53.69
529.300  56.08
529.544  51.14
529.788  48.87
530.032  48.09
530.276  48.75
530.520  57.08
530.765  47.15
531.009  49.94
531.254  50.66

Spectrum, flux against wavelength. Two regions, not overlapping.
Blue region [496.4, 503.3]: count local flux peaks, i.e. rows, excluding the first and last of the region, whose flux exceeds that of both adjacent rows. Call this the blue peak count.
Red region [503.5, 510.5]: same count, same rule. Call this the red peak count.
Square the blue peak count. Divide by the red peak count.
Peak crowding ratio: 8.1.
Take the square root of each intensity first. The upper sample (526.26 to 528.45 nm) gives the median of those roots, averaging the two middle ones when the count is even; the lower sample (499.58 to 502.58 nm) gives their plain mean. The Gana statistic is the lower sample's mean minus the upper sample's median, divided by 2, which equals 0.015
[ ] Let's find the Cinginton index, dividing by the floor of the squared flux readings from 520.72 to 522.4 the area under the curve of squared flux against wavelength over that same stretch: 1.99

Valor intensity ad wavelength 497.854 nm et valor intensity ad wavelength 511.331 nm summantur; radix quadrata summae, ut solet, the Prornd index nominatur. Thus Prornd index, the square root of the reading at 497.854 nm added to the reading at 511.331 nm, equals 9.91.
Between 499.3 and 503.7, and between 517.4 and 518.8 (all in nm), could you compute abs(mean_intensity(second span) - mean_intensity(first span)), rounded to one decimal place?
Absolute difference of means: 1.0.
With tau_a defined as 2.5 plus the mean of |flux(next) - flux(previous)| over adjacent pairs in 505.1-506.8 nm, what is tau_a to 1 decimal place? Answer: 9.2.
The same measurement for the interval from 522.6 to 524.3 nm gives 5.7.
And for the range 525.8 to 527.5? 6.8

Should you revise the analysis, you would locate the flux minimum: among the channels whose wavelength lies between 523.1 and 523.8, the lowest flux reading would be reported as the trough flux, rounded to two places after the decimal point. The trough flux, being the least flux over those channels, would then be 49.57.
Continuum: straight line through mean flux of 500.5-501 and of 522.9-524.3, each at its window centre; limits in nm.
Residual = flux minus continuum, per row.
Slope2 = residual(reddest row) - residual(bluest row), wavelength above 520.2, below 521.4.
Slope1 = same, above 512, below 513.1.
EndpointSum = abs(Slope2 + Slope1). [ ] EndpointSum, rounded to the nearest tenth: 7.5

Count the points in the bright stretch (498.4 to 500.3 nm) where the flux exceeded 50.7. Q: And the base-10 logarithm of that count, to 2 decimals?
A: 0.70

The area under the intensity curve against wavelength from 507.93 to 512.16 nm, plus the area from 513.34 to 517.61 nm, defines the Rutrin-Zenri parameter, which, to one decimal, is 426.2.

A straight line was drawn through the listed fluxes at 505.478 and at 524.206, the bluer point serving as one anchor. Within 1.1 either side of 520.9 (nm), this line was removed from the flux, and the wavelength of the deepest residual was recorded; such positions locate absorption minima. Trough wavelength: 519.879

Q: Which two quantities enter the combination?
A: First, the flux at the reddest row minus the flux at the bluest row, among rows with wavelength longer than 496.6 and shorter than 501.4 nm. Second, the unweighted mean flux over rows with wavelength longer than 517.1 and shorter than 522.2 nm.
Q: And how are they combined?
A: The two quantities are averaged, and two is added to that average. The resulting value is 27.1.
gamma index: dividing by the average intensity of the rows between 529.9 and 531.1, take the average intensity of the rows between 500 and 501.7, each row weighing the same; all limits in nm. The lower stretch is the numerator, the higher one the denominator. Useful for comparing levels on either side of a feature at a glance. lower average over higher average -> 1.04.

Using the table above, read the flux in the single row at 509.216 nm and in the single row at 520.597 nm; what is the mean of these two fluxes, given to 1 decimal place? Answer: 47.5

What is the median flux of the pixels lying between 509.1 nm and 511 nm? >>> 49.8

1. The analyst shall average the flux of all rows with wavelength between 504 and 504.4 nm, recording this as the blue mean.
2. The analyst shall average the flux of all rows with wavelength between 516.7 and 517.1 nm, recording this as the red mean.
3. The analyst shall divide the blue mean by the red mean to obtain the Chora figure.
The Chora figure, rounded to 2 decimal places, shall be 1.03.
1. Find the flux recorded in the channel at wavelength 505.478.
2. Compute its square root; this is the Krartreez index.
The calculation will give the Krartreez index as 7.4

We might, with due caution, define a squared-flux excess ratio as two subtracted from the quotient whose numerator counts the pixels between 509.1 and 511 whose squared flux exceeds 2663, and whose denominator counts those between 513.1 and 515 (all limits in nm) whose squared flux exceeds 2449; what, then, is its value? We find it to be -1.7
